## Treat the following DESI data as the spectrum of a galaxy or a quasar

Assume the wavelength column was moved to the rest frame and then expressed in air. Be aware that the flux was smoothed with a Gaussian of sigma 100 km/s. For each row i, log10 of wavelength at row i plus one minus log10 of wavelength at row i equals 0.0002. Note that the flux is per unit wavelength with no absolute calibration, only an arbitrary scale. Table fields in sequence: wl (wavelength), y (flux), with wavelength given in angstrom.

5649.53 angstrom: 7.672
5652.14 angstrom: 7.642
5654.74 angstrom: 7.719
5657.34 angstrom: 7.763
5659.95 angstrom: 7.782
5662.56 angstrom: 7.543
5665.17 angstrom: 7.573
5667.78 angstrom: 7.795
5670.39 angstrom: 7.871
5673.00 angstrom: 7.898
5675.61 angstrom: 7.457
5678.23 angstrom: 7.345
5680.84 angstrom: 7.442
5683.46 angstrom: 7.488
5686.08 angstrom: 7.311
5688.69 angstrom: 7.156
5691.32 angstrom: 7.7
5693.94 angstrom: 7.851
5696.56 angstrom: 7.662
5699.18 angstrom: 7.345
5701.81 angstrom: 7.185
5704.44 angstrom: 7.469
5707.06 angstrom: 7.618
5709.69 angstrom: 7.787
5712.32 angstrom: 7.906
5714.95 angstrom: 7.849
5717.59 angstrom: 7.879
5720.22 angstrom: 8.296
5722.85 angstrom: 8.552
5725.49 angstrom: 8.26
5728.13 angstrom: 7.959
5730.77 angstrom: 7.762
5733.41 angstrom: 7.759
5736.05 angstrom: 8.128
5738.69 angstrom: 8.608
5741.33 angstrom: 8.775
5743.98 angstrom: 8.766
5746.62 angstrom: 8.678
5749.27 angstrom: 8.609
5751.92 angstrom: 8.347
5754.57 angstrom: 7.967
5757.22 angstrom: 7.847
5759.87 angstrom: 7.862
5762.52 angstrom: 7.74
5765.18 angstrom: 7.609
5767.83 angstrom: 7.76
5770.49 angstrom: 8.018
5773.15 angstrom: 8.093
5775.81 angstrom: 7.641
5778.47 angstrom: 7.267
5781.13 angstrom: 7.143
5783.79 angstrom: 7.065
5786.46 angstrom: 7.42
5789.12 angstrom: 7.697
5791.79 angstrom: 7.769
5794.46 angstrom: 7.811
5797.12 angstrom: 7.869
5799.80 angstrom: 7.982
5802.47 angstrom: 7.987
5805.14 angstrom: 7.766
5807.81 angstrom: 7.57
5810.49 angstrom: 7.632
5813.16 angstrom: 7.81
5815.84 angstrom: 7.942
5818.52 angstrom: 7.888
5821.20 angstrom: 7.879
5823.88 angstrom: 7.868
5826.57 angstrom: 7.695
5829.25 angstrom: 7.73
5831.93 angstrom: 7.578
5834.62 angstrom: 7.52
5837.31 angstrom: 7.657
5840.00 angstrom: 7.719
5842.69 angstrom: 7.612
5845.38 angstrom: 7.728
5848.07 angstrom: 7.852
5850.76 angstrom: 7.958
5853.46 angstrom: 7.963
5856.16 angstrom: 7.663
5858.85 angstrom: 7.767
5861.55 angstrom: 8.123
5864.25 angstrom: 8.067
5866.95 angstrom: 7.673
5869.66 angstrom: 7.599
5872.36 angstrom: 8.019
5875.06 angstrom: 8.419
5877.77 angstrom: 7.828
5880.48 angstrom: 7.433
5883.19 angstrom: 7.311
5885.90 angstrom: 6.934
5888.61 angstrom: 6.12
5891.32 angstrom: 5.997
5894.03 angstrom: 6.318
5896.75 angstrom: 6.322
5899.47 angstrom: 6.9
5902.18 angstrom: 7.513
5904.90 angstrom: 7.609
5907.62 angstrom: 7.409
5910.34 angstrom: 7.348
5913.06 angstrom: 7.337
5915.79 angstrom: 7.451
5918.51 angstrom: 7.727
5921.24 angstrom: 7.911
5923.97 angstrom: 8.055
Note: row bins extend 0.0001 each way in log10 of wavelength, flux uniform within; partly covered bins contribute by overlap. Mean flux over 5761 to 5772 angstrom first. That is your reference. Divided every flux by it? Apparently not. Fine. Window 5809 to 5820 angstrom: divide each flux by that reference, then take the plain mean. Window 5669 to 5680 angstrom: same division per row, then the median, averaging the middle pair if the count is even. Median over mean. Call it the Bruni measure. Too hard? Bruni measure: 0.98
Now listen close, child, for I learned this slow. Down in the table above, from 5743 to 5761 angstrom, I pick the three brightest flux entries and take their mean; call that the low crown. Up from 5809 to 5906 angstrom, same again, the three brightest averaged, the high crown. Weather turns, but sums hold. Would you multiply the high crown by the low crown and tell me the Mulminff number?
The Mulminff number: 71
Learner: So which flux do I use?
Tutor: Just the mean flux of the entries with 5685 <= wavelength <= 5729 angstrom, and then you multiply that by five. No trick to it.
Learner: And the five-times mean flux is 38.8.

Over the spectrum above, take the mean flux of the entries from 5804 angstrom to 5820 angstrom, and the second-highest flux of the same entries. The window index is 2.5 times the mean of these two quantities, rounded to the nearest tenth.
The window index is 19.6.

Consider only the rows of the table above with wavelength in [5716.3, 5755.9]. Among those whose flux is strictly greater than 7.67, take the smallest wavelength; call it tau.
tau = 5717.59 angstrom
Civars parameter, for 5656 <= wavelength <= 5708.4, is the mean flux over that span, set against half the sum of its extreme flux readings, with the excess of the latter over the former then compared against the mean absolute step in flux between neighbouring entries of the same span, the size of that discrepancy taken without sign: 0.22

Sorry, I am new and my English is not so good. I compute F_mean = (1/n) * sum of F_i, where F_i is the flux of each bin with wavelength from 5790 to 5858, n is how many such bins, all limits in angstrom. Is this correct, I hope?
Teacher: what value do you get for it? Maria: 7.78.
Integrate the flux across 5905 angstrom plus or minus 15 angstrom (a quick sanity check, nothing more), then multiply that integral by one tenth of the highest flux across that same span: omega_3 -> 164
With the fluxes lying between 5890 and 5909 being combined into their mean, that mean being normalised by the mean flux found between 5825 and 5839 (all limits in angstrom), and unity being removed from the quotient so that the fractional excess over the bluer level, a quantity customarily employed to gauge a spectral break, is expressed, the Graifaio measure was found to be -0.101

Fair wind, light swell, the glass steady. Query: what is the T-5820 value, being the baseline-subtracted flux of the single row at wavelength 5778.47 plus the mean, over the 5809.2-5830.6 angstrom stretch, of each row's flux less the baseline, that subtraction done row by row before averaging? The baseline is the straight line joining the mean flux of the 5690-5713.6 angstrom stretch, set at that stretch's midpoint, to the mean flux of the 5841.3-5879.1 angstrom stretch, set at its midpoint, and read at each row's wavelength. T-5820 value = -0.5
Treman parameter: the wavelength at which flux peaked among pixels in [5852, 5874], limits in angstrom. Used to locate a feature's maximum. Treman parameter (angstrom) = 5861.55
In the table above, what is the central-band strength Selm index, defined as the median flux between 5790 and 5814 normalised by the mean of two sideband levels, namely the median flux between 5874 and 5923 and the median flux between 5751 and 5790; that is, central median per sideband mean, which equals 1.03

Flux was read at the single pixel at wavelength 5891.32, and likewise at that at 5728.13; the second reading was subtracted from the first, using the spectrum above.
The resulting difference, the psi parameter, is -2.0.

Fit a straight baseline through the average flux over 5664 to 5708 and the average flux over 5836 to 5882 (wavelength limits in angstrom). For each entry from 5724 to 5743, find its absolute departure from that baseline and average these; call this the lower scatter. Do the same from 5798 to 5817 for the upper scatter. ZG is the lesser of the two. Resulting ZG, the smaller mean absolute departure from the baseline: 0.152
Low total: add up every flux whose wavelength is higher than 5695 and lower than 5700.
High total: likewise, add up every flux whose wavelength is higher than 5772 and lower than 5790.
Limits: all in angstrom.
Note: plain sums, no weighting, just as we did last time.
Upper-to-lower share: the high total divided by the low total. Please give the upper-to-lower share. 3.5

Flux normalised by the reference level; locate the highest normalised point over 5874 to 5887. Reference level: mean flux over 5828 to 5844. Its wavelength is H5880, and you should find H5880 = 5875.06 angstrom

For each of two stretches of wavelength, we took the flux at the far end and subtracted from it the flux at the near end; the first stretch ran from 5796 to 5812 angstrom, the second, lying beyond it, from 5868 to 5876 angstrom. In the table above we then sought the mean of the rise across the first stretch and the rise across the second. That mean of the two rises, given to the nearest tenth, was 0.3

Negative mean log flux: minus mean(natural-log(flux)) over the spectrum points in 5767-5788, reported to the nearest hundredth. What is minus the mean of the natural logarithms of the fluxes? -2.02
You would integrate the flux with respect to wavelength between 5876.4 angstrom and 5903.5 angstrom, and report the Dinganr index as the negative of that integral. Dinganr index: -186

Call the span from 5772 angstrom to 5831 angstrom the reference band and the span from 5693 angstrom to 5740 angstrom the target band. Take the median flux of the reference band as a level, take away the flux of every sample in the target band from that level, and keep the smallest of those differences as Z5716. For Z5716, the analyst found -0.84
